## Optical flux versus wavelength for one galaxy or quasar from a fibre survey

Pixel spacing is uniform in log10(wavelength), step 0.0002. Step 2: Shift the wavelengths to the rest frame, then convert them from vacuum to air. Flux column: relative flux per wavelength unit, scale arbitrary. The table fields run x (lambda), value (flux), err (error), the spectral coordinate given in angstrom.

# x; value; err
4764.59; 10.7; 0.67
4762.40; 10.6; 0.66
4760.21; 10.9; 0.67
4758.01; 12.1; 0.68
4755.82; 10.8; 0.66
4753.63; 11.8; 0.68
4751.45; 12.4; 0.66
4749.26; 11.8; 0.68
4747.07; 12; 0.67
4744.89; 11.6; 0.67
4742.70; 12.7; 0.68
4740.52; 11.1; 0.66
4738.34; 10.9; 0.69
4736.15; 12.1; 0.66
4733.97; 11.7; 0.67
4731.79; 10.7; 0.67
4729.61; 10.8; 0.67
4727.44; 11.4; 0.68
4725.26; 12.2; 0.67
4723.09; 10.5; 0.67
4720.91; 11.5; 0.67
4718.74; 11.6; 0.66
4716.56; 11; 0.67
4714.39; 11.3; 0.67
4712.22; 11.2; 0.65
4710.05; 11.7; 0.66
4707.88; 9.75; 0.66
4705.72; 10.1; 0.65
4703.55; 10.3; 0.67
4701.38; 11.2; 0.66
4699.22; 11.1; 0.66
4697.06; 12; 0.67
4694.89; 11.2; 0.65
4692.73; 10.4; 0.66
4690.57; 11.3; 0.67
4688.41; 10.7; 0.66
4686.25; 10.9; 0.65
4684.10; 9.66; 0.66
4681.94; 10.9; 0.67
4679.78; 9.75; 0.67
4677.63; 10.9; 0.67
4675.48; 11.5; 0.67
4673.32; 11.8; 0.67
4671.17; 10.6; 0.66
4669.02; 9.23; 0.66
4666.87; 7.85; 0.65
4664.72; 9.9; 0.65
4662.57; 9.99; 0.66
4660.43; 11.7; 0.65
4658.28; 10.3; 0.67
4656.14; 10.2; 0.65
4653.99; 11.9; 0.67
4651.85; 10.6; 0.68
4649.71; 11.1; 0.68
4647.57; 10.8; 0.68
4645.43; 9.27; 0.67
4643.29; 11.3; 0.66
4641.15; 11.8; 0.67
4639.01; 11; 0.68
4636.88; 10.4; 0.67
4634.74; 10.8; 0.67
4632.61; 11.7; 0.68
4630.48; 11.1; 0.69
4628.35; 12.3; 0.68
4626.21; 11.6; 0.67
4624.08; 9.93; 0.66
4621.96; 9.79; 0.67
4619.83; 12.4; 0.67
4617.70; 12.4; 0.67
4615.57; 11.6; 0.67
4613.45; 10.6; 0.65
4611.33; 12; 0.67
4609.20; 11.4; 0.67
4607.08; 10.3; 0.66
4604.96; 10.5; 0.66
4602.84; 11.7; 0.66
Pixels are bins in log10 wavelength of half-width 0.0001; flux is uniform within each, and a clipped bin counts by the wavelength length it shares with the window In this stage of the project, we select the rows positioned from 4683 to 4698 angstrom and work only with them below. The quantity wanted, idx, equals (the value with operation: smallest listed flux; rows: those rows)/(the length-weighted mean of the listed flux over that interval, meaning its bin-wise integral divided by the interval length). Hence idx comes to 0.889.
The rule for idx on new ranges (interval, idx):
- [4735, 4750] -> 0.929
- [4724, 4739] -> 0.938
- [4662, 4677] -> 0.773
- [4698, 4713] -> 0.905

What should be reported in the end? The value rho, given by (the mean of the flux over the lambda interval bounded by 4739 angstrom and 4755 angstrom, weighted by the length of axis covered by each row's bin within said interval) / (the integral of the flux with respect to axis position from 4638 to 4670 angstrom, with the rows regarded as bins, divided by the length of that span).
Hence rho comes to 1.13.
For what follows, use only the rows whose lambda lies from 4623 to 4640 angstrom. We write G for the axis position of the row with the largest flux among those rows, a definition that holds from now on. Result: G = 4628.35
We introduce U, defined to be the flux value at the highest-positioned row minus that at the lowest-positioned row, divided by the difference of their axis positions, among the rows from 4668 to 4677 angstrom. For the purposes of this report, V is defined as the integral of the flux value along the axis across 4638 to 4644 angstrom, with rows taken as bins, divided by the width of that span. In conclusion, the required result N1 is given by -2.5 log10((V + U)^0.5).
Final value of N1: -1.336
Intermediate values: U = 0.35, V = 11.4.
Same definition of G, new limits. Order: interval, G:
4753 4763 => 4758.01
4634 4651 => 4641.15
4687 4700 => 4697.06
